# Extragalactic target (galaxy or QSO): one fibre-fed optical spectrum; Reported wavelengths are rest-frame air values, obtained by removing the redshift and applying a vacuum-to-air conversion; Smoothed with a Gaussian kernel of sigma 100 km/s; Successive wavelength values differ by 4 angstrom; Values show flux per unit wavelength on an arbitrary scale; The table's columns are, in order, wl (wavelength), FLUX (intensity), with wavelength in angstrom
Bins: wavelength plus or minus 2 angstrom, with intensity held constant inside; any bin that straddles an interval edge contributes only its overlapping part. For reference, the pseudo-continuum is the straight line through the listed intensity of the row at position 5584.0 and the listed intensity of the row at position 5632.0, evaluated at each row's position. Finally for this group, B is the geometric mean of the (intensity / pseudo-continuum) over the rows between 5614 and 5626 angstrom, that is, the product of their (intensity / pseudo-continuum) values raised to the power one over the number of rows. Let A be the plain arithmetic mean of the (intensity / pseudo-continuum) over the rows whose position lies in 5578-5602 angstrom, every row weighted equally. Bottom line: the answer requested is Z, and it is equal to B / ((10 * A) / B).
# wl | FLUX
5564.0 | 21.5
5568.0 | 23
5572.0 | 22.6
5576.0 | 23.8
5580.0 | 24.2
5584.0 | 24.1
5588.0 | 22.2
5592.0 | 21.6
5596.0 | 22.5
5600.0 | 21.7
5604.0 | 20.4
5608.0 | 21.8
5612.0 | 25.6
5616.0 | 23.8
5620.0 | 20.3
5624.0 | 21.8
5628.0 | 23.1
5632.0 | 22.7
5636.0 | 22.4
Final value 0.0953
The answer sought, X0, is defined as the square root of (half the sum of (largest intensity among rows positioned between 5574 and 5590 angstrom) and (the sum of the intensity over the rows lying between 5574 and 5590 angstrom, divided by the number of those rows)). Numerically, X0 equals 4.887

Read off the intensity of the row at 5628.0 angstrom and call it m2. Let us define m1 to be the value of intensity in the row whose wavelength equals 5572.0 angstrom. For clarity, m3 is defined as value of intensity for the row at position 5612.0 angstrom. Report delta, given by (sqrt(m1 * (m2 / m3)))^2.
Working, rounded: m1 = 22.6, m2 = 23.1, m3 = 25.6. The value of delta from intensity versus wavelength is 20.4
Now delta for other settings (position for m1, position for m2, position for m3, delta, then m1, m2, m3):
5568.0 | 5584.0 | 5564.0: 25.8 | 23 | 24.1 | 21.5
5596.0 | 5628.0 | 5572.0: 23.0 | 22.5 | 23.1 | 22.6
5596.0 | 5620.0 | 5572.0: 20.2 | 22.5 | 20.3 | 22.6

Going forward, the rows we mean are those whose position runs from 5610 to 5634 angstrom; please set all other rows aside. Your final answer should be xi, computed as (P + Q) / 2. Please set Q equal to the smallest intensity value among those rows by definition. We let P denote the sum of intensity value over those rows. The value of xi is 79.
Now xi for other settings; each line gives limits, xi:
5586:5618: 100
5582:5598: 56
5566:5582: 58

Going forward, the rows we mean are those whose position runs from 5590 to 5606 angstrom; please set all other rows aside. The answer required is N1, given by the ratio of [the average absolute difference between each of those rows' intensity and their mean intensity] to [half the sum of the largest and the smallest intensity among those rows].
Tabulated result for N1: 0.03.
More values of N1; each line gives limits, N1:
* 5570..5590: 0.03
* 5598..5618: 0.07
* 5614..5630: 0.05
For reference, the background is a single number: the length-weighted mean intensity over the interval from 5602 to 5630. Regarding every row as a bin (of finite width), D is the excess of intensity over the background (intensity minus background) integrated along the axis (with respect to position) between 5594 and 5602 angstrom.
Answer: -2.4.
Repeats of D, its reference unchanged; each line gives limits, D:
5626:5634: 4.0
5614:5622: -2.8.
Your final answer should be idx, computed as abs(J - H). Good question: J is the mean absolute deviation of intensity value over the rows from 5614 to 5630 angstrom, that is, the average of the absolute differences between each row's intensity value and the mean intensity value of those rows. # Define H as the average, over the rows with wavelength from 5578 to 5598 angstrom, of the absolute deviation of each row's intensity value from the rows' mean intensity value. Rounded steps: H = 0.98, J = 1.2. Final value 0.22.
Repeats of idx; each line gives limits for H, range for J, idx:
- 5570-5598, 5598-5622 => 0.74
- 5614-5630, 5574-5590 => 0.51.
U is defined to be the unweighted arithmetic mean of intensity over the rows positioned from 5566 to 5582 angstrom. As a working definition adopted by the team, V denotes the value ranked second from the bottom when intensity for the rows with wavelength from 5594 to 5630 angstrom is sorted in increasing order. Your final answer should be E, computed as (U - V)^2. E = 9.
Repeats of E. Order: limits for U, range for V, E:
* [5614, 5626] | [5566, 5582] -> 1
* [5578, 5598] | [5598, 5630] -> 6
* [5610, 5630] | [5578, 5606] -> 2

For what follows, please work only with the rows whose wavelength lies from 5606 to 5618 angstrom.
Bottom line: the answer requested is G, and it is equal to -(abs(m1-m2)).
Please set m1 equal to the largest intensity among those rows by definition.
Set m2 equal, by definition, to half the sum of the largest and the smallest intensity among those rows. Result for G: -1.9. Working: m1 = 25.6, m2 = 23.7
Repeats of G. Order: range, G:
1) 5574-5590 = -1.0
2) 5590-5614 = -2.6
